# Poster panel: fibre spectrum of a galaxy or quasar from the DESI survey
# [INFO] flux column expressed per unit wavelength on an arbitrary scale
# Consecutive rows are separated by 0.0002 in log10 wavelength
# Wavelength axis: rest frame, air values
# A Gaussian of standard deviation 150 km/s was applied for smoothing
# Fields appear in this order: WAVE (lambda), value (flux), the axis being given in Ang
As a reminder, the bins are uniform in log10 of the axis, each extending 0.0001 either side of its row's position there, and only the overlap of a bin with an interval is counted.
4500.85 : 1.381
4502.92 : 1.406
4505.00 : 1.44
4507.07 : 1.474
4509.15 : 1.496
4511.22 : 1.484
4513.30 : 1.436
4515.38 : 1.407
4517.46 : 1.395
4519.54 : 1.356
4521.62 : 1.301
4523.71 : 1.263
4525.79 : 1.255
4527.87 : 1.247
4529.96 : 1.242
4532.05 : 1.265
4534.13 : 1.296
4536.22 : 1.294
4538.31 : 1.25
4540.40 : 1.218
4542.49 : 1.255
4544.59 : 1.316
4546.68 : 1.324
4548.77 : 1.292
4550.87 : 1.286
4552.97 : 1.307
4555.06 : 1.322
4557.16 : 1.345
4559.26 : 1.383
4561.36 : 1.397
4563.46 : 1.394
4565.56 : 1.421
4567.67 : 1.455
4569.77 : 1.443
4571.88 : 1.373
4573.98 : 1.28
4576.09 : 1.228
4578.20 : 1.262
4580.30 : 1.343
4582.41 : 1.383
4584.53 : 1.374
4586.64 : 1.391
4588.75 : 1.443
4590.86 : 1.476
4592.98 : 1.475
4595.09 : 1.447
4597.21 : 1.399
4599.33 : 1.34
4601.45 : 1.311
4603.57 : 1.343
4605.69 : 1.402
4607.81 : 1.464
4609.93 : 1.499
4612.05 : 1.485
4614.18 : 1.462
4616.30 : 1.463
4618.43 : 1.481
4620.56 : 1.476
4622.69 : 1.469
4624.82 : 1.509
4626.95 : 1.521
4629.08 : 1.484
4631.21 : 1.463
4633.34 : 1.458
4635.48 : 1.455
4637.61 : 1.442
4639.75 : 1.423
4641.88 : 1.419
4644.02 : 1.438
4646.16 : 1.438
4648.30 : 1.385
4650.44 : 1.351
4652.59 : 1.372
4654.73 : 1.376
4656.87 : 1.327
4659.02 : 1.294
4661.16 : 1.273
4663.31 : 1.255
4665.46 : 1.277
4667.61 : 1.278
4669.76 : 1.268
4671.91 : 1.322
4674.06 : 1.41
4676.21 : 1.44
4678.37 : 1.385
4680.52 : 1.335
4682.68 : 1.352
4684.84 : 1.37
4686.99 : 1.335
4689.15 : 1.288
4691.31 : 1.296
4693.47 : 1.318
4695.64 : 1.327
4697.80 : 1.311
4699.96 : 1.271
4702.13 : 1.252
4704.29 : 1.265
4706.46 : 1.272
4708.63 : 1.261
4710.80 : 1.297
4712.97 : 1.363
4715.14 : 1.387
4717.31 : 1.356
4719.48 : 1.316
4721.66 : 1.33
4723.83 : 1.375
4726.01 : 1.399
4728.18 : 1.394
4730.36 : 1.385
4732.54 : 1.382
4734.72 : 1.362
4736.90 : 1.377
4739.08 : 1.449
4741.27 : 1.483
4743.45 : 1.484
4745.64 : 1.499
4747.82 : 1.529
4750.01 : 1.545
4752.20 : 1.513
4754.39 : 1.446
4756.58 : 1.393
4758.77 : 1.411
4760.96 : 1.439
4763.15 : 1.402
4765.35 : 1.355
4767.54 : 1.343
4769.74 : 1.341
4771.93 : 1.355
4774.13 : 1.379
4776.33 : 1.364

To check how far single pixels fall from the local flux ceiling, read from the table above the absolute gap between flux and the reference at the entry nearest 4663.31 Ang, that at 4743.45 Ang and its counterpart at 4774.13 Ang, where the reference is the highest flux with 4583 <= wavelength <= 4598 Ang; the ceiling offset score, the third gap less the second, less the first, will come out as -0.13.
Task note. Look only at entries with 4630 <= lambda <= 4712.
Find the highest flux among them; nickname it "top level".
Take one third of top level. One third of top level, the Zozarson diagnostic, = 0.488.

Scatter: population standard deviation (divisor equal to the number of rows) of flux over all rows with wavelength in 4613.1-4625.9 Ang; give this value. 0.016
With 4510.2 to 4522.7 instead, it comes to 0.058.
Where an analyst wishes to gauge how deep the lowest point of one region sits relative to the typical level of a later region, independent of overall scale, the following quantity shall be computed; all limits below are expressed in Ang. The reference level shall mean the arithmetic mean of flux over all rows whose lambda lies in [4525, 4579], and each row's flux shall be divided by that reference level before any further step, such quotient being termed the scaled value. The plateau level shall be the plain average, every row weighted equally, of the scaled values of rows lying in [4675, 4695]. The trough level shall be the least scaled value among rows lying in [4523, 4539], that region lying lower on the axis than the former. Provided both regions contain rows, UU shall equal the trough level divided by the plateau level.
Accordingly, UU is 0.92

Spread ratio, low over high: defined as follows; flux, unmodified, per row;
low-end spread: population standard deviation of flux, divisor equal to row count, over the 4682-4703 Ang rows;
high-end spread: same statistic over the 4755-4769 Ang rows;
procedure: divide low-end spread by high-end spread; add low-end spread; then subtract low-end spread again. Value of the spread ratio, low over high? 1.05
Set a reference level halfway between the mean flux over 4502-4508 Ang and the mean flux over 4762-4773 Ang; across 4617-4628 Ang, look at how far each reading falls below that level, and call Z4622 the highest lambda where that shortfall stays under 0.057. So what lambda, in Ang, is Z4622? 4626.95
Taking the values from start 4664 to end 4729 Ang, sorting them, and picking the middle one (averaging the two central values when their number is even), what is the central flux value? 1.32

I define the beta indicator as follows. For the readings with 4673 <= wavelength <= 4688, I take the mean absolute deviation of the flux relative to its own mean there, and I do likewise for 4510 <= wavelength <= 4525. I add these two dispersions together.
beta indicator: 0.09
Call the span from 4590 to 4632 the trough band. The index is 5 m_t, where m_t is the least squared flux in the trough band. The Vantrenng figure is 8.59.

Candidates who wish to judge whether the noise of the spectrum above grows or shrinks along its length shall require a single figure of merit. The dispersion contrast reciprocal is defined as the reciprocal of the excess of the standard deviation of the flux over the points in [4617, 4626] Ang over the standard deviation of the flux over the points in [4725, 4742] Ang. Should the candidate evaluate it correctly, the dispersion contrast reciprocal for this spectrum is -43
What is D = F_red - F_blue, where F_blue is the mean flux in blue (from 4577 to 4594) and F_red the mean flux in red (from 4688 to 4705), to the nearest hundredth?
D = -0.10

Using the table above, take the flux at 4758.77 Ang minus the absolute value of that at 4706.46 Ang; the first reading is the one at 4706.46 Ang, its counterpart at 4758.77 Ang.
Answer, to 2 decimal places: 0.14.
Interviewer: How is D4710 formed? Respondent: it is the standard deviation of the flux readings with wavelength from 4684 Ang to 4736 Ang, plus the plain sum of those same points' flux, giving 32.0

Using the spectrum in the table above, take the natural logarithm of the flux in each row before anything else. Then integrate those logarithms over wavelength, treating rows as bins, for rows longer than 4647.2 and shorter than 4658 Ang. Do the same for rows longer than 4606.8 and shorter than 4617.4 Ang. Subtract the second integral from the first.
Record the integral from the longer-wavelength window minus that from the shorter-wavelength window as -0.8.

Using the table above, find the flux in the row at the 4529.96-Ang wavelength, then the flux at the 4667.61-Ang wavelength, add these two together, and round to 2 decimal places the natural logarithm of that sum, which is 0.92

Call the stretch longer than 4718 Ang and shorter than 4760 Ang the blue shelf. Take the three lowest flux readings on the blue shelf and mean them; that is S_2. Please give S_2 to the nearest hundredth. 1.34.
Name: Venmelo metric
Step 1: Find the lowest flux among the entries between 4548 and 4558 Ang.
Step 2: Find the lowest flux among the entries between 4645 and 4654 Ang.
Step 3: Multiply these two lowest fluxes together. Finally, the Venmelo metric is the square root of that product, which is 1.32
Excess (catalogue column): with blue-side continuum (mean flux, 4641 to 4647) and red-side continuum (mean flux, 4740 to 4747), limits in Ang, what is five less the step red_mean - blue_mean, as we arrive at 4.94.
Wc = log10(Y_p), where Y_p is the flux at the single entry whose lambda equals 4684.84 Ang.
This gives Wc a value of 0.14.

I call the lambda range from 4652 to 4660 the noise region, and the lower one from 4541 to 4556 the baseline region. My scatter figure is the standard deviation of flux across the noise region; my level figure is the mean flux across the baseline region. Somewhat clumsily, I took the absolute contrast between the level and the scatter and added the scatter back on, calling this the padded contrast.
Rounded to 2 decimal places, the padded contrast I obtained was 1.30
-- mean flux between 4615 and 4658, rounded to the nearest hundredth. 1.44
